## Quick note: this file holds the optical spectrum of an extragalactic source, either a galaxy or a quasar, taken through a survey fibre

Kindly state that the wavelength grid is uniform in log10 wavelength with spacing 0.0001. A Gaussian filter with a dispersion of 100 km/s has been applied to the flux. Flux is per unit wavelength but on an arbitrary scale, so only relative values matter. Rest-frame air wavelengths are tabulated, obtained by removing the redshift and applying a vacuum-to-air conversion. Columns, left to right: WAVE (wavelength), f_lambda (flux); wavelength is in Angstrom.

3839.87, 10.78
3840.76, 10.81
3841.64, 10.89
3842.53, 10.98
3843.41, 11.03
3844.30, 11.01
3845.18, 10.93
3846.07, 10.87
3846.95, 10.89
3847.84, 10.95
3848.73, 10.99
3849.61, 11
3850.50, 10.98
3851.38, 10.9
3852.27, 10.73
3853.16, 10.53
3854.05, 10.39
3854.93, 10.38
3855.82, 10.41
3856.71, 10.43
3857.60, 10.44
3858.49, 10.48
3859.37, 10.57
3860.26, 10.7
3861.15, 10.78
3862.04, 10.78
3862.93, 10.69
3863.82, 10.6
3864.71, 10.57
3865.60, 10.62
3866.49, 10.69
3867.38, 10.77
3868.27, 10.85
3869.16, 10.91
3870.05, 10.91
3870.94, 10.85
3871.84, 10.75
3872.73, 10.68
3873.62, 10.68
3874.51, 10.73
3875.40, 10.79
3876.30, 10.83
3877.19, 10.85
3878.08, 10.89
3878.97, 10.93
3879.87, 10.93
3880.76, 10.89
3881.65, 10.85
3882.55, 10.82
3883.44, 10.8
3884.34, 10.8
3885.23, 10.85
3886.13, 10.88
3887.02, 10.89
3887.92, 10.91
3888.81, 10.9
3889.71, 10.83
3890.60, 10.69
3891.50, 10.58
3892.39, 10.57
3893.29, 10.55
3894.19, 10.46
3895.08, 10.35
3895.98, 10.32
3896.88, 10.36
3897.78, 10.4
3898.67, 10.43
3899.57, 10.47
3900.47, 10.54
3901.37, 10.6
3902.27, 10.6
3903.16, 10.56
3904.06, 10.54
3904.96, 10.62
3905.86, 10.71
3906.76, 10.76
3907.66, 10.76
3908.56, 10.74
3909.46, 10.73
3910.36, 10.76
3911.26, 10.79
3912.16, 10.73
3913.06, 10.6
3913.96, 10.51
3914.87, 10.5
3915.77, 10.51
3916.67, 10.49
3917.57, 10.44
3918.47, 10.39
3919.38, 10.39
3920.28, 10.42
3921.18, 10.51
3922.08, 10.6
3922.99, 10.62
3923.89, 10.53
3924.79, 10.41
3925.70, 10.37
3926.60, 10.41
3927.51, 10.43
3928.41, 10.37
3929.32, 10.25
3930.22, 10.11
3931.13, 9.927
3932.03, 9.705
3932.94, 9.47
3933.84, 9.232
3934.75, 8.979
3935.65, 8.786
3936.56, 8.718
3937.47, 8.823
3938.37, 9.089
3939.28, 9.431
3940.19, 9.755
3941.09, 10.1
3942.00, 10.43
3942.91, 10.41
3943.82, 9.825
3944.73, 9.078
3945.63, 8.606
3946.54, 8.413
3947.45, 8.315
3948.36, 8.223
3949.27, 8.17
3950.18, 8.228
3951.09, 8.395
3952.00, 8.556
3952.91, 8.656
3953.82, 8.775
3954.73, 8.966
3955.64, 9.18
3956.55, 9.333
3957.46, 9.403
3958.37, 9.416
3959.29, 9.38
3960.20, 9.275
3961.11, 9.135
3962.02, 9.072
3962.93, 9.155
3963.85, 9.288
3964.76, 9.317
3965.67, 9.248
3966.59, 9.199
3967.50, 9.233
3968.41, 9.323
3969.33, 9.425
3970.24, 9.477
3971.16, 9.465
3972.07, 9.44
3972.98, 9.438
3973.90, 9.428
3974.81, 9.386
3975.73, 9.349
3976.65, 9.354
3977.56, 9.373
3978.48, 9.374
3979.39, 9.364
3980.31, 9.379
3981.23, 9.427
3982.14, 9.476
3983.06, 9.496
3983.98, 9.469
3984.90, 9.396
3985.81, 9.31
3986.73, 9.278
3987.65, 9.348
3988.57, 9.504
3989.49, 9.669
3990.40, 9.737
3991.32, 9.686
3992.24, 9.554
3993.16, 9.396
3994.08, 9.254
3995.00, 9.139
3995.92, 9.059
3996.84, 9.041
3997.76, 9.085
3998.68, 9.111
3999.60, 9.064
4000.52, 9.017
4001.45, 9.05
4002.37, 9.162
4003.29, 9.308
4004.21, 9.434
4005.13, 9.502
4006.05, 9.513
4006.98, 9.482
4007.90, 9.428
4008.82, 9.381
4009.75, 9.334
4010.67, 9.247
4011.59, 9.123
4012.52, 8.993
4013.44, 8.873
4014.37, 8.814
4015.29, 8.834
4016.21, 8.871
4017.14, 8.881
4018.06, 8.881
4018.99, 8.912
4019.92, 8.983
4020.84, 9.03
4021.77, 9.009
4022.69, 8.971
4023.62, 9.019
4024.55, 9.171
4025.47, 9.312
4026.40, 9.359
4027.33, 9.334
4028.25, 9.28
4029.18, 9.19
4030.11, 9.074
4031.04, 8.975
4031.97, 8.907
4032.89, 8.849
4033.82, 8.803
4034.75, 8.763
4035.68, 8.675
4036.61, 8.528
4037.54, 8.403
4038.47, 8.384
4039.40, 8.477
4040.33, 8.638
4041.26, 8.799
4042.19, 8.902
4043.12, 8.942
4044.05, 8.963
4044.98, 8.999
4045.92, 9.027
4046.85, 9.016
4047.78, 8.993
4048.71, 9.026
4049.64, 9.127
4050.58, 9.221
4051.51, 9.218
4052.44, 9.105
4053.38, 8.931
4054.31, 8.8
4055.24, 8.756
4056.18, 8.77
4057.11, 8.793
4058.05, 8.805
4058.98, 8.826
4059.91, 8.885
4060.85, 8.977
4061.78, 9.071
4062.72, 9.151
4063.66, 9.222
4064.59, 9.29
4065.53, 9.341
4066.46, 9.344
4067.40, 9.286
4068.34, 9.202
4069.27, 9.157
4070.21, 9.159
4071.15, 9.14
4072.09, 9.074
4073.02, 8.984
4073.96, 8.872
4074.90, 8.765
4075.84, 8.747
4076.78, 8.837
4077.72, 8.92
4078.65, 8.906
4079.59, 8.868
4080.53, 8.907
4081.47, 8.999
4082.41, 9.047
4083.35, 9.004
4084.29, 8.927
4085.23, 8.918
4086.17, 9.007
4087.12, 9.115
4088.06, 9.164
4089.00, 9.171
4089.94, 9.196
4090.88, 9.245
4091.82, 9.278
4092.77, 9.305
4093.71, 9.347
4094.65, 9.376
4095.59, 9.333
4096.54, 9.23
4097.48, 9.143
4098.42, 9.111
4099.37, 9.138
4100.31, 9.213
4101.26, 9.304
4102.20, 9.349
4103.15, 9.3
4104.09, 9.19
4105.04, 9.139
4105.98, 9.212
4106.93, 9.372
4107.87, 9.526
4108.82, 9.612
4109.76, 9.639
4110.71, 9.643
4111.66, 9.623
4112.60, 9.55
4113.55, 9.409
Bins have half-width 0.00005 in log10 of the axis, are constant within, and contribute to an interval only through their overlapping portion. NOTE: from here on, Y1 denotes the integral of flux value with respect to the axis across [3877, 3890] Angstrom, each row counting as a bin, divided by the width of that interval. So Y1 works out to 10.9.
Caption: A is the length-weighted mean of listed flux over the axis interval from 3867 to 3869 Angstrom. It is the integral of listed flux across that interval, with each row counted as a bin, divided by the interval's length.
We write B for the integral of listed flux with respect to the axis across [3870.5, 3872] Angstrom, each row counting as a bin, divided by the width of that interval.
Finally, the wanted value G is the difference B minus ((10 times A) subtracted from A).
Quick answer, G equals 108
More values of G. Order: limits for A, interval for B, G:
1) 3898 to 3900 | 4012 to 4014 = 103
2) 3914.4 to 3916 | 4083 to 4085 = 103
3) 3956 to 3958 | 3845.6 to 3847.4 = 95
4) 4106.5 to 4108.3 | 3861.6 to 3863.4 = 96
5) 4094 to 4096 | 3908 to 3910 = 95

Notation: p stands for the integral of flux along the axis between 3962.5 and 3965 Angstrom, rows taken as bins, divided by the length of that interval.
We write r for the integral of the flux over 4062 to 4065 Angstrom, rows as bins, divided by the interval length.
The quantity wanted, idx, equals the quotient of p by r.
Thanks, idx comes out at 1.00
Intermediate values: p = 9.2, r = 9.2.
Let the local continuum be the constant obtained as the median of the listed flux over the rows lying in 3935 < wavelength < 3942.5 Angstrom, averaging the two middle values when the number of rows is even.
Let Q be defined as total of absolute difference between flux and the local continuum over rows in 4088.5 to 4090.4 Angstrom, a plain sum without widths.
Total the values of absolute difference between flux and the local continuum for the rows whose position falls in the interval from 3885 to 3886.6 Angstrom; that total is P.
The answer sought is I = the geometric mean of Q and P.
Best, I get 0.70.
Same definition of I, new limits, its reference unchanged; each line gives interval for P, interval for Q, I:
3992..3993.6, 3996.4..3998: 0.41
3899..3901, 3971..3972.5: 0.98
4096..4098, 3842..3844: 0.72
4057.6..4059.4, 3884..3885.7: 1.67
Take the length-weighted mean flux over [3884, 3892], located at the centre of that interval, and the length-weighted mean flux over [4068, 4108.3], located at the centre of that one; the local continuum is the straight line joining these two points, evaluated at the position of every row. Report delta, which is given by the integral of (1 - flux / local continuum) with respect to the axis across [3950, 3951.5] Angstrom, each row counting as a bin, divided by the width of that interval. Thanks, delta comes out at 0.191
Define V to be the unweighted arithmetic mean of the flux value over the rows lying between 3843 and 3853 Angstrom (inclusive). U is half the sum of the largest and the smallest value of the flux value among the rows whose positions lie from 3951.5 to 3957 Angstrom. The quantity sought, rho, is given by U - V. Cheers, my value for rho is -2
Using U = 8.9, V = 10.9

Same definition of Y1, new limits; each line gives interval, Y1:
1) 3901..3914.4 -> 10.7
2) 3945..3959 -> 8.7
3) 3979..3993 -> 9.5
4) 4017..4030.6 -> 9.1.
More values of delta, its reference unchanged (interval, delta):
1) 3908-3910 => -0.009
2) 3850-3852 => 0.019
